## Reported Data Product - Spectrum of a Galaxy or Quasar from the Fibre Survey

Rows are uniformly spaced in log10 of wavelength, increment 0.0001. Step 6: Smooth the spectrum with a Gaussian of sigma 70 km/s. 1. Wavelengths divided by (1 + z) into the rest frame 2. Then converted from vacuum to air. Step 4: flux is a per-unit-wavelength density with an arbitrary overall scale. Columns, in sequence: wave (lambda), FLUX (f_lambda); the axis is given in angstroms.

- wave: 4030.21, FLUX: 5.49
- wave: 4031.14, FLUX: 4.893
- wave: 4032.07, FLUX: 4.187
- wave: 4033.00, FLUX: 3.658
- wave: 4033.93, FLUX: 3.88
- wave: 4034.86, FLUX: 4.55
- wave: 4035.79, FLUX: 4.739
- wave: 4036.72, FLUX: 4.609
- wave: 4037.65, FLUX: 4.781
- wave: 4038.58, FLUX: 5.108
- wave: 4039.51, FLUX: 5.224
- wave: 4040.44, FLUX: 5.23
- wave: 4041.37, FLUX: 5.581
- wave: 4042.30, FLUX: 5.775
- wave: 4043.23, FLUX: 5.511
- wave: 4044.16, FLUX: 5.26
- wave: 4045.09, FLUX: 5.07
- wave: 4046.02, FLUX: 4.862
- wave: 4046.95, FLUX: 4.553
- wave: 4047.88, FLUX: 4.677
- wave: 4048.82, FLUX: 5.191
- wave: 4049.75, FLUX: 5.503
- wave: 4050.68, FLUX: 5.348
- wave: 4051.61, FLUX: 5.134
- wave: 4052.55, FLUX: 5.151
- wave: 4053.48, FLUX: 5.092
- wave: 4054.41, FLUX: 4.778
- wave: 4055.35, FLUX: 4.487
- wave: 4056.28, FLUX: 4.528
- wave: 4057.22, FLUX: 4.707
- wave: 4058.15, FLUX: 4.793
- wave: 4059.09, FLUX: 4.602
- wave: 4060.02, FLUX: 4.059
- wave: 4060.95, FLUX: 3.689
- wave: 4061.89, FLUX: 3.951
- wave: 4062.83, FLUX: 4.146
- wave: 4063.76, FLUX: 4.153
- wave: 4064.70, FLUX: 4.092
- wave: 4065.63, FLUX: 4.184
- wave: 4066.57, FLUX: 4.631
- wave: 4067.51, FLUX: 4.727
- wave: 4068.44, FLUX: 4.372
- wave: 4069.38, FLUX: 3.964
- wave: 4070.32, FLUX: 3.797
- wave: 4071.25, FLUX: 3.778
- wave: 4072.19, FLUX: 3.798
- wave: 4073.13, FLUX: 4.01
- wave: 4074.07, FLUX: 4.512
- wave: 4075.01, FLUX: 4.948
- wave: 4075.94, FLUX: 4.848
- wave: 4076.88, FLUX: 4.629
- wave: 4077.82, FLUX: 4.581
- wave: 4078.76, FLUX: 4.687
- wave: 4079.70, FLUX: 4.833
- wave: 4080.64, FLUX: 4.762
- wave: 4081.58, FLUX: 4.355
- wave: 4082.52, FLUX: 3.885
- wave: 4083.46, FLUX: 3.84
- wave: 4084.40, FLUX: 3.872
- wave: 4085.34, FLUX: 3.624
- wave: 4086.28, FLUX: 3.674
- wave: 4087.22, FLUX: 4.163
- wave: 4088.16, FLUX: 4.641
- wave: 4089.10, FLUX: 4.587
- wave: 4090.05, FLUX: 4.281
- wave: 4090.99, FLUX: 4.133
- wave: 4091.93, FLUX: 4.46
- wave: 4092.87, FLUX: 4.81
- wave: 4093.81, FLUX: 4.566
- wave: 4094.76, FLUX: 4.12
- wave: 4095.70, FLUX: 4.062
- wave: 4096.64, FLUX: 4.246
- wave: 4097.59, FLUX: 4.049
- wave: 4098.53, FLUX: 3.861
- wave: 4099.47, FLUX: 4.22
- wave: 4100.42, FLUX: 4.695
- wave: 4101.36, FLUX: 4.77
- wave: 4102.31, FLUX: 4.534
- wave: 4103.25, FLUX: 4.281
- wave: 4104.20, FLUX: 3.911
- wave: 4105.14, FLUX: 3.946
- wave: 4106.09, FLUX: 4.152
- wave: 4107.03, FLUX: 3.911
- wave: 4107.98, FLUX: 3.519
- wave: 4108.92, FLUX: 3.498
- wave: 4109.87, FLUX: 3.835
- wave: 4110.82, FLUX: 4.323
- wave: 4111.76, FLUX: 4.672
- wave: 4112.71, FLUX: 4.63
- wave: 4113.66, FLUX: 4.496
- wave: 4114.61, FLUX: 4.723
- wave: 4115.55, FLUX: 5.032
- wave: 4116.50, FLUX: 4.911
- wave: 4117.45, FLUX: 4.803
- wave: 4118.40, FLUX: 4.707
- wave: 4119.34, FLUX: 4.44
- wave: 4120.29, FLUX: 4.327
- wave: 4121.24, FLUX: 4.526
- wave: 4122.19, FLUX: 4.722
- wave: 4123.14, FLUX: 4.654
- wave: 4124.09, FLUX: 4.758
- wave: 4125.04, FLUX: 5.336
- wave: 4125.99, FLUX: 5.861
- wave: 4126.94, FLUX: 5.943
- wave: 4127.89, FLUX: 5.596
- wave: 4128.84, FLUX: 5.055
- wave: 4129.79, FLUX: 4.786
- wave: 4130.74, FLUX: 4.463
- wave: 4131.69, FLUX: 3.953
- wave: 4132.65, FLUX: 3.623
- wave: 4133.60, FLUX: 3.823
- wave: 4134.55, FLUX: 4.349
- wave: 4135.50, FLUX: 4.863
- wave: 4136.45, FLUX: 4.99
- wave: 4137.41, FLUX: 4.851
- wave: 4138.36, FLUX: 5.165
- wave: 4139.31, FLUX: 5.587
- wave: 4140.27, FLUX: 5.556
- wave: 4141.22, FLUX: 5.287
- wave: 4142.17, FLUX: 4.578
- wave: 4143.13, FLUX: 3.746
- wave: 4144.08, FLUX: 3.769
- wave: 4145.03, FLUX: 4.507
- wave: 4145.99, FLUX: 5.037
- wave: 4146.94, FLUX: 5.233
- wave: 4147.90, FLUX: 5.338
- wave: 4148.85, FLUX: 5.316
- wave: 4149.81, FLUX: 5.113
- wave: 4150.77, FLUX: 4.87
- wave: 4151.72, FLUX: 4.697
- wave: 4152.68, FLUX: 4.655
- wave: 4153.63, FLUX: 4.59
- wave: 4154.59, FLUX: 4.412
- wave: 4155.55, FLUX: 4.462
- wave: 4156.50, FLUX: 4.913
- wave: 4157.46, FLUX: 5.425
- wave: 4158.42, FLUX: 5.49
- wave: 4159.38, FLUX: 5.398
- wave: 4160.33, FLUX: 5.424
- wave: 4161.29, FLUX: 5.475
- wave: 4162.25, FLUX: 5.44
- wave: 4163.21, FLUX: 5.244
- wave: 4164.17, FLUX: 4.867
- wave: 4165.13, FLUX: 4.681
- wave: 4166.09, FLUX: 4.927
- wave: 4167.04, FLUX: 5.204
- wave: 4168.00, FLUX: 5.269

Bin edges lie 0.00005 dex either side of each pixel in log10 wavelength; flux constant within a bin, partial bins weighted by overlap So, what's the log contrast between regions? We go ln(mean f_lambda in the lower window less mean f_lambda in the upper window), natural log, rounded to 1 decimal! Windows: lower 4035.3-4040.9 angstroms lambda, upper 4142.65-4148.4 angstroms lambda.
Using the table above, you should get -1.1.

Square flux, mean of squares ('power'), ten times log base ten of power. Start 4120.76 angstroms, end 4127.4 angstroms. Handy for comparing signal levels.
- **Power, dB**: 14.2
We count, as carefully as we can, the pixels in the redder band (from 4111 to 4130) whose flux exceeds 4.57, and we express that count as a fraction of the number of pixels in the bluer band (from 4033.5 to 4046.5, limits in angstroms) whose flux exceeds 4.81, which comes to 1.8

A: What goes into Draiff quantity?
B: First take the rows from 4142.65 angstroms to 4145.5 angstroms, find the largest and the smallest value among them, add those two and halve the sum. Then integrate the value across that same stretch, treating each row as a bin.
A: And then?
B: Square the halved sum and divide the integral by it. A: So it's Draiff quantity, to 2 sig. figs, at 0.67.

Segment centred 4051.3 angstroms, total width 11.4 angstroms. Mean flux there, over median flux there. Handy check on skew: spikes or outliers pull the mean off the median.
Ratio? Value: 0.99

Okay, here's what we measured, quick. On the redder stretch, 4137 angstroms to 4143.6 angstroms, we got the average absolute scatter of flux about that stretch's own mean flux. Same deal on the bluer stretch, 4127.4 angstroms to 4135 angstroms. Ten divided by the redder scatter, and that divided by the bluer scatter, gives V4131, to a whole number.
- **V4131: 39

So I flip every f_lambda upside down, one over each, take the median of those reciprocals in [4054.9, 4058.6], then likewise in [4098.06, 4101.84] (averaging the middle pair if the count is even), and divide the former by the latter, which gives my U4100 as 0.96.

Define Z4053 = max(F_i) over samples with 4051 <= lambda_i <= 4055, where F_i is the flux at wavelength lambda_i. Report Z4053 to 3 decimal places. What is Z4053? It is 5.151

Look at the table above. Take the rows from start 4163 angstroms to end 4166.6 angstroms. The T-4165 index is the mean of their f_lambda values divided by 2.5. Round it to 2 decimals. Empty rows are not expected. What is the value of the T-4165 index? 1.97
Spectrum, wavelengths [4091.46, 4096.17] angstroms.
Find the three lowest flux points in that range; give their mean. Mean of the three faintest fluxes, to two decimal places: 4.21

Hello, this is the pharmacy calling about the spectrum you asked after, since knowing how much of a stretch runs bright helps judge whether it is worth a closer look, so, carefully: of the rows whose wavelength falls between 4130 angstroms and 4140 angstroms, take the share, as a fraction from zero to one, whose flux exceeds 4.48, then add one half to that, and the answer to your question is 1.0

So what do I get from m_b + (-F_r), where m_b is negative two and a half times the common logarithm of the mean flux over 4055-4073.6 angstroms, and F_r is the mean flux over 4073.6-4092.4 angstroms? -5.9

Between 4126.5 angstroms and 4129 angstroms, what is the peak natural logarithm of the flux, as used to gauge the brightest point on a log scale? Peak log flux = 1.78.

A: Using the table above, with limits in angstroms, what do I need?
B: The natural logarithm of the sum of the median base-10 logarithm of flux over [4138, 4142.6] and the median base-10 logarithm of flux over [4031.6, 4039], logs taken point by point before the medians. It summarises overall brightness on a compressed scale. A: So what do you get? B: 0.32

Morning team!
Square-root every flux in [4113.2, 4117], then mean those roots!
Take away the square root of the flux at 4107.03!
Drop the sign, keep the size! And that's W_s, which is 0.21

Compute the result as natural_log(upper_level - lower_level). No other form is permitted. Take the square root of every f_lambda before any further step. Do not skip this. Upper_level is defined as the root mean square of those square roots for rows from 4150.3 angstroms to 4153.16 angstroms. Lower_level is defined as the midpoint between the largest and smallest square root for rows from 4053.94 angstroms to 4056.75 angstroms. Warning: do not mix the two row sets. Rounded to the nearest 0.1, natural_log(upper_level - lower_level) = -3.7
